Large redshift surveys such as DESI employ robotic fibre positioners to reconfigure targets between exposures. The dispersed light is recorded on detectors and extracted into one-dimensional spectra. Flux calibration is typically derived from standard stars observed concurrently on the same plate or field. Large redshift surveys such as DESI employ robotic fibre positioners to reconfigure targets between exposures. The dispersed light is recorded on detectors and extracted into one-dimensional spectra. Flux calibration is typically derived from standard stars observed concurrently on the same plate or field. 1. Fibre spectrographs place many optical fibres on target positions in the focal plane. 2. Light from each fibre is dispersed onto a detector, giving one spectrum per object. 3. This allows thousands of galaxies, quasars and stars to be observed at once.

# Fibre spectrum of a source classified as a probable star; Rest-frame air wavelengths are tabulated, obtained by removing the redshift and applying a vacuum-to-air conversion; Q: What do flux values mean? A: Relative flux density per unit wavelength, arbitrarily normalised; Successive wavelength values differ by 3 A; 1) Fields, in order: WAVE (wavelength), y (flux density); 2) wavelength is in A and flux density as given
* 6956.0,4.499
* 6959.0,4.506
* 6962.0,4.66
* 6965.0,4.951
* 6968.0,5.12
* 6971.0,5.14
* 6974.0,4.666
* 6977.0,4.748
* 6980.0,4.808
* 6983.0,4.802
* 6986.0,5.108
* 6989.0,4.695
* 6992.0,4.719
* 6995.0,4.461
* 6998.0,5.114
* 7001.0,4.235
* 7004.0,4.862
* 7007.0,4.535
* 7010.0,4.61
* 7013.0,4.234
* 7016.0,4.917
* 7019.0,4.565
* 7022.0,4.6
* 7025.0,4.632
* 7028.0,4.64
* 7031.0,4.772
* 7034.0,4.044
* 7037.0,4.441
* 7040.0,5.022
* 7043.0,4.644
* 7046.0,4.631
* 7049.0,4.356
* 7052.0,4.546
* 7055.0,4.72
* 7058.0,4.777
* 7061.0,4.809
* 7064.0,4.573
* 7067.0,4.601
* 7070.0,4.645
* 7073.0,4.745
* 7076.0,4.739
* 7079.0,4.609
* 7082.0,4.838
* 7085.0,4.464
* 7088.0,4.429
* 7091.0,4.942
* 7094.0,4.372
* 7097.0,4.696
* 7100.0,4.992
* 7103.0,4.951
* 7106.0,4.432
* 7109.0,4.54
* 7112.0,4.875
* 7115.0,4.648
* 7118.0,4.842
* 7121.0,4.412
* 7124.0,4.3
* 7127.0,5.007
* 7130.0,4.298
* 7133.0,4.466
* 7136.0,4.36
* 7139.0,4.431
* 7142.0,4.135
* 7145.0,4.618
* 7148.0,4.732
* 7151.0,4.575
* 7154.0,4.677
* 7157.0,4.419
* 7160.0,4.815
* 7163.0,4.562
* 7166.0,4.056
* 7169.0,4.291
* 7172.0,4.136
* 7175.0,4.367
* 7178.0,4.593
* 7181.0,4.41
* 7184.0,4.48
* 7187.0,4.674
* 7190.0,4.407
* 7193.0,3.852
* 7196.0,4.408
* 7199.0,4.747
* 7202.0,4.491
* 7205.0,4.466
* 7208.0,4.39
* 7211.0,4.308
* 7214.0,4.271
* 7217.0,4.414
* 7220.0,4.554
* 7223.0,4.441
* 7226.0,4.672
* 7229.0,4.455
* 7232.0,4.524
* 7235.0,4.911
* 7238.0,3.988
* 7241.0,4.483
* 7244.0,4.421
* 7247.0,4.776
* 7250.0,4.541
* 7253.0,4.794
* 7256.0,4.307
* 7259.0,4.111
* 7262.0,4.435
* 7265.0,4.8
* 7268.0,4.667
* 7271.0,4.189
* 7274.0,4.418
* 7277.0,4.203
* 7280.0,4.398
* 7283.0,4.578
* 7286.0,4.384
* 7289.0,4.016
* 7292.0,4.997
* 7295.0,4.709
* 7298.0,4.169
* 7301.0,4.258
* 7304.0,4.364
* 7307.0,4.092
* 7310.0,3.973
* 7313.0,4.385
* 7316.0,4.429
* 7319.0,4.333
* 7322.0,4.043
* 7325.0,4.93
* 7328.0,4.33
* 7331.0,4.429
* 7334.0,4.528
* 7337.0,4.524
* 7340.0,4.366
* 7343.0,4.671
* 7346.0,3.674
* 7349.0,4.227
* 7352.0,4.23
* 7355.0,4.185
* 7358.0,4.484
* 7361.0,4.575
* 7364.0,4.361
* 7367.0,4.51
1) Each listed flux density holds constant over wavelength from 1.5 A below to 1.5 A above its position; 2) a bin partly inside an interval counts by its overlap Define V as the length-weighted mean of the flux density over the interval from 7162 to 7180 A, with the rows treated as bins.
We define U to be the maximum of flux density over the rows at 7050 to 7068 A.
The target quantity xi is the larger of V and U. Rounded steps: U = 4.809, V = 4.33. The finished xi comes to 4.81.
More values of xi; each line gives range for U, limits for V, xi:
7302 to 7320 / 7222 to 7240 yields 4.50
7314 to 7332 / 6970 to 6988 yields 4.93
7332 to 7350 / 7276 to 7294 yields 4.67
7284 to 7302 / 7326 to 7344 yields 5.00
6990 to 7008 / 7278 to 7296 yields 5.11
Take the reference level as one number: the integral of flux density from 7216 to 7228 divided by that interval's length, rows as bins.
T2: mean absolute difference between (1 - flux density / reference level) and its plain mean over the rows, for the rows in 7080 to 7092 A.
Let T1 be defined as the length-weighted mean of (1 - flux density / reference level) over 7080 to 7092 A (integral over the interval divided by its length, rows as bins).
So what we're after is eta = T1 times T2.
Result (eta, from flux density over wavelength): -0.0014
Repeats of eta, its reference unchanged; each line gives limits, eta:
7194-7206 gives 0.0001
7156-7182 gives 0.0010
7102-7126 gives -0.0010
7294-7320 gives 0.0018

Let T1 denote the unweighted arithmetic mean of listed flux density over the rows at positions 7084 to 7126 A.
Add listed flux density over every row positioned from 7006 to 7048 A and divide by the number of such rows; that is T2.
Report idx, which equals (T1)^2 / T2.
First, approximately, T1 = 4.6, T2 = 4.59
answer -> 4.7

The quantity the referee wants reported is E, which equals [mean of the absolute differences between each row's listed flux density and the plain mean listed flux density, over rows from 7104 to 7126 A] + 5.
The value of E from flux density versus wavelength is 5.18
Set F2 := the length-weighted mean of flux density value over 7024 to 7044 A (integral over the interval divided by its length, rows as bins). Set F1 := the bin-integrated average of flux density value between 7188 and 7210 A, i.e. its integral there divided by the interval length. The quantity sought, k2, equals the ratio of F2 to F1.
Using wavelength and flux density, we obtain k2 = 1.05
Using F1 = 4.40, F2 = 4.60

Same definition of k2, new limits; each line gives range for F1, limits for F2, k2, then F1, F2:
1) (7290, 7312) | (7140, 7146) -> 1.00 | 4.36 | 4.36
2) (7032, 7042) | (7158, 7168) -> 0.99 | 4.52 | 4.47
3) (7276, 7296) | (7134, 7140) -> 0.98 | 4.47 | 4.40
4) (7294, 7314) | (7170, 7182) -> 1.02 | 4.27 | 4.37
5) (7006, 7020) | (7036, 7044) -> 1.03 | 4.57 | 4.72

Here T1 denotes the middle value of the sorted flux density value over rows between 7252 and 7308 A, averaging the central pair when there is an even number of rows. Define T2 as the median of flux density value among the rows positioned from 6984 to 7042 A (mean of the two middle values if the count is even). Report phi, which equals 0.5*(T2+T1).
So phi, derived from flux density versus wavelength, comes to 4.51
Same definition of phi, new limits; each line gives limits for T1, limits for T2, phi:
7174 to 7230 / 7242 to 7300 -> 4.43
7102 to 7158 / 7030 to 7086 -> 4.59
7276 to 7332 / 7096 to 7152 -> 4.47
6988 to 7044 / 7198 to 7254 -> 4.56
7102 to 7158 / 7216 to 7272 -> 4.51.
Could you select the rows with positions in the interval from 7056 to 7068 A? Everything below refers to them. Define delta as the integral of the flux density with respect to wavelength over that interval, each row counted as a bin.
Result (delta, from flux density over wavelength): 56.3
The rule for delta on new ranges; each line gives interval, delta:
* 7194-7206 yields 54.0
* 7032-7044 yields 54.5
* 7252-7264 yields 52.9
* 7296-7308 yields 51.0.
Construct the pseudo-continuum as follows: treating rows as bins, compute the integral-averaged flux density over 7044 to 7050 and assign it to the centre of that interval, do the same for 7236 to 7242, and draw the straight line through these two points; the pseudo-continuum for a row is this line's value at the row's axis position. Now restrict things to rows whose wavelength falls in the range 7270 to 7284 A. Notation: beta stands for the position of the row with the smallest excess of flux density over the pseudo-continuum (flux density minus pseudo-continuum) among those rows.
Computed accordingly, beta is 7271.0 A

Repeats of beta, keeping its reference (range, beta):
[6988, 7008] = 7001.0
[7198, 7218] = 7214.0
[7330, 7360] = 7346.0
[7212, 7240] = 7238.0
